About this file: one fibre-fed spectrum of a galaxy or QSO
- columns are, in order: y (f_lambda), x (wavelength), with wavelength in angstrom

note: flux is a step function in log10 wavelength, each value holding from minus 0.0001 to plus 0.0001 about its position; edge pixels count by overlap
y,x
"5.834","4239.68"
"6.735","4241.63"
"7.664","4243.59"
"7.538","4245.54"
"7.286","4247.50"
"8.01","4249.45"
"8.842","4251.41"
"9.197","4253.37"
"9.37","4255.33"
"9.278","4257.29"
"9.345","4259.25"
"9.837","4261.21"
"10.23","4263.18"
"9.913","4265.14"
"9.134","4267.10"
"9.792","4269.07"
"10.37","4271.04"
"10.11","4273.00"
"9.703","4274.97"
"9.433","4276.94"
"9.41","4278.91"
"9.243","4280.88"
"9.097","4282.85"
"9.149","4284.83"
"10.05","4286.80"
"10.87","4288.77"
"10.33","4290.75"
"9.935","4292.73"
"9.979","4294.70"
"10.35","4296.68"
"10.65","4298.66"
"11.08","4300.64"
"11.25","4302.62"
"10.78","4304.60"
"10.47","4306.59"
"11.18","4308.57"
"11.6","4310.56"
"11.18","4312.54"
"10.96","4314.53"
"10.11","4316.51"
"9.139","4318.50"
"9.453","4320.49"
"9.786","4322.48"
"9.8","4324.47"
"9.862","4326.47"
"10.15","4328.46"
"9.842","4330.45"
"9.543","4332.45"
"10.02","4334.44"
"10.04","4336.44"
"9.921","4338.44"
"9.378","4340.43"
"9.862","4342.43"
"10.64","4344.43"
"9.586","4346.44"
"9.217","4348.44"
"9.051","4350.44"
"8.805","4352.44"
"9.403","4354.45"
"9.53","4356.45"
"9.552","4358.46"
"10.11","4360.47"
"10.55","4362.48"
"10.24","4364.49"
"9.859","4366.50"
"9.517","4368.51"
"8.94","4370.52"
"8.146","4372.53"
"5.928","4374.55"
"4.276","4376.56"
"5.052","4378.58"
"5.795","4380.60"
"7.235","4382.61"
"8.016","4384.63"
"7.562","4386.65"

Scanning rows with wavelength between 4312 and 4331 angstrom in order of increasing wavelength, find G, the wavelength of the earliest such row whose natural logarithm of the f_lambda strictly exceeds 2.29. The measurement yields 4312.54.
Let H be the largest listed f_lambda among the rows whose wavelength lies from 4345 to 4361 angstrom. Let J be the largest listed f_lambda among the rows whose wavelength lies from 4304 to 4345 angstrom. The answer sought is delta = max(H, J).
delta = 11.6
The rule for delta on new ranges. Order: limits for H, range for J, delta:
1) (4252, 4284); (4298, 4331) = 11.6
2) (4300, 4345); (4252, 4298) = 11.6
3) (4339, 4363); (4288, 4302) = 11.1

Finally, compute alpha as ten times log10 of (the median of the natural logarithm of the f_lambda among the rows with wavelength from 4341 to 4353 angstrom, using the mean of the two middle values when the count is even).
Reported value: 3.50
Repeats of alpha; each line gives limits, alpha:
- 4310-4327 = 3.60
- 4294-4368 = 3.62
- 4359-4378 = 3.53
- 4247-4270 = 3.49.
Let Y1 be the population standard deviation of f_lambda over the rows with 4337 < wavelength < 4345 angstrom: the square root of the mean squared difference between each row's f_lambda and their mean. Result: 0.45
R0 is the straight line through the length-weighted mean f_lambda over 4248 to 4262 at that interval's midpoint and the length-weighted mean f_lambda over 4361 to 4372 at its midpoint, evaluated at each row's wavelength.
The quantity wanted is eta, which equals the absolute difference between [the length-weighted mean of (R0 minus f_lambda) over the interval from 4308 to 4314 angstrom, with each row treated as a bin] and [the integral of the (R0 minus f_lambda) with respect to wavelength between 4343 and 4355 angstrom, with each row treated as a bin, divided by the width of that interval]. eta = 2.1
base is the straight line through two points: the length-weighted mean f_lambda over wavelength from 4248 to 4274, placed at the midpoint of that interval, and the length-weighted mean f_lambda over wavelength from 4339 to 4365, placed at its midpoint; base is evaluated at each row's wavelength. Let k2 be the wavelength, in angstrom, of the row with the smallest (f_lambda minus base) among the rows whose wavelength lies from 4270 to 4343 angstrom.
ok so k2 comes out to 4318.50 angstrom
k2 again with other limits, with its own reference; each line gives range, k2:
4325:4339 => 4332.45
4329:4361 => 4352.44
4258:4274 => 4267.10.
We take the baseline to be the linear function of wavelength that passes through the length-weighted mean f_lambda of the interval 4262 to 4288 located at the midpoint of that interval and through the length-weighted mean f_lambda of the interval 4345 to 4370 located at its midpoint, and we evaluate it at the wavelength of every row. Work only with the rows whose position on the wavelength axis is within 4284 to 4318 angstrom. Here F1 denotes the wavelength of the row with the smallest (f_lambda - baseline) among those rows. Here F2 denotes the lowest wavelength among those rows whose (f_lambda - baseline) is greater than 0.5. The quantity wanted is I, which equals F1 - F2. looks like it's -3.9 angstrom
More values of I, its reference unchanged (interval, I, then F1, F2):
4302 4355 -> 49.8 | 4352.44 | 4302.62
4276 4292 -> -5.9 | 4282.85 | 4288.77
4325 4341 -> 12.0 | 4340.43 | 4328.46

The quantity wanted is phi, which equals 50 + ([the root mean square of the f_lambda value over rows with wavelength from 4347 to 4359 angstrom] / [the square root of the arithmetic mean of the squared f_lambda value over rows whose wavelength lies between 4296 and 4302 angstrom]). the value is 50.87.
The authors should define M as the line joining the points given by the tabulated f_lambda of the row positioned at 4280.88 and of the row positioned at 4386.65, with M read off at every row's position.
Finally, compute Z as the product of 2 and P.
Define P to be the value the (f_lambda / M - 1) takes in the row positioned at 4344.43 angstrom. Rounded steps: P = 0.29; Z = 0.6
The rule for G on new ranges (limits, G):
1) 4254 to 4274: 4263.18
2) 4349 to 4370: 4360.47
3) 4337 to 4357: 4338.44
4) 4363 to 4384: 4364.49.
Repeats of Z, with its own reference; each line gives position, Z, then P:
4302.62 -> 0.5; 0.26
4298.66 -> 0.4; 0.19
